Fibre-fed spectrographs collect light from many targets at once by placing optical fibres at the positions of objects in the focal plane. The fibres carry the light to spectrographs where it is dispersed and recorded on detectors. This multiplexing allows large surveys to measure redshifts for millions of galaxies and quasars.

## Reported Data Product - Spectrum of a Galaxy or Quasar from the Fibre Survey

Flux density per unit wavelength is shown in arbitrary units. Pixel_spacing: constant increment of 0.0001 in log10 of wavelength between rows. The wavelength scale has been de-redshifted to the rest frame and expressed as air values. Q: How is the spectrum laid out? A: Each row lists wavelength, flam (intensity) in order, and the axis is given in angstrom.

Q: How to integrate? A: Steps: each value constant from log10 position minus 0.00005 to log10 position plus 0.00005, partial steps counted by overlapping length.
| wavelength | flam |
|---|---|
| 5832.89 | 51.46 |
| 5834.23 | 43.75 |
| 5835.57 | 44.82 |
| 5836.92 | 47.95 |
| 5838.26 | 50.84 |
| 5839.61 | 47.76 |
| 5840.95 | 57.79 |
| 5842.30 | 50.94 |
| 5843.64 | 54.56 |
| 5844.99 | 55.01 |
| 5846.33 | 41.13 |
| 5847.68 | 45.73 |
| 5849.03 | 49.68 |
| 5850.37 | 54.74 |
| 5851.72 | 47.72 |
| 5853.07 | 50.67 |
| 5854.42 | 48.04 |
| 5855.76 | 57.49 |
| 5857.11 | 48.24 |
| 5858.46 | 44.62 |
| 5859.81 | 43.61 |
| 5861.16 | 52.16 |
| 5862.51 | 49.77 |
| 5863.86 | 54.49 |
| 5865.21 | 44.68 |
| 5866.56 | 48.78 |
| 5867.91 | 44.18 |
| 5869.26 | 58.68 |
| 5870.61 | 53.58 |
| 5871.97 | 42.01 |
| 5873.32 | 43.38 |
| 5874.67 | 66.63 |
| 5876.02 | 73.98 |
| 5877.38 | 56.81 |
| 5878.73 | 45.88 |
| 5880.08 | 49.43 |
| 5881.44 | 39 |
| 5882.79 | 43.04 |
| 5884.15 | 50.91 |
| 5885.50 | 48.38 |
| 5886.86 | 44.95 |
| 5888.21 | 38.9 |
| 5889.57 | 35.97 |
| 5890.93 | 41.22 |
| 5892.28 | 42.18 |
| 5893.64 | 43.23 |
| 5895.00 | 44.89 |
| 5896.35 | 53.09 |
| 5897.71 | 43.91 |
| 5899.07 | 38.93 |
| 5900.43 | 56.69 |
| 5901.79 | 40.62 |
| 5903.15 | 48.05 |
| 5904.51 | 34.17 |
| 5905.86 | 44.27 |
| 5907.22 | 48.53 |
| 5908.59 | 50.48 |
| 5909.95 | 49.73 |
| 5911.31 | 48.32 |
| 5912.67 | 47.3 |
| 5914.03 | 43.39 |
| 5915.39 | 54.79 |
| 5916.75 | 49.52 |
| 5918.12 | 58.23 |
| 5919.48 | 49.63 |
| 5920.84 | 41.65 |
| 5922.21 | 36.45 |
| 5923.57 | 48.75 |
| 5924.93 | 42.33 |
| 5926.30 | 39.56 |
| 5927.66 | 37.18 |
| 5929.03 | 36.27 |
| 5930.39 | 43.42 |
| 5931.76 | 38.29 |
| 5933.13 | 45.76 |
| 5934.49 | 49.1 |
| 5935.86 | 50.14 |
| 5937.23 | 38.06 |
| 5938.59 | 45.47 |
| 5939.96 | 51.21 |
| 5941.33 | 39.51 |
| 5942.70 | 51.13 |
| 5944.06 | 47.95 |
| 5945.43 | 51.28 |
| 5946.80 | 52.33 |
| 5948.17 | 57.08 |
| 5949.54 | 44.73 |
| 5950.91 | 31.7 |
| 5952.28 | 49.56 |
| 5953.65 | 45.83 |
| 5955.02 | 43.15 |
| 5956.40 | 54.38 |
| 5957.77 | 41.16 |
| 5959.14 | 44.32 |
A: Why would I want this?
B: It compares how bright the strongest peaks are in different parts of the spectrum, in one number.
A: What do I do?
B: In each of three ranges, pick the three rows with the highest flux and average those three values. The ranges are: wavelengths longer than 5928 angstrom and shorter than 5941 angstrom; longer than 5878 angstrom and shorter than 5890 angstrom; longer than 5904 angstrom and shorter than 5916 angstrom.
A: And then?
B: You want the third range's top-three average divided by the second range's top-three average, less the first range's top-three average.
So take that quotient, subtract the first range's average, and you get -49.1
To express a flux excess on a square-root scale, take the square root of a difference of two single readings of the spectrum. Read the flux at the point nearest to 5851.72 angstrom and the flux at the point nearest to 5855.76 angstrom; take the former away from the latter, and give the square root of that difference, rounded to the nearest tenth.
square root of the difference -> 3.1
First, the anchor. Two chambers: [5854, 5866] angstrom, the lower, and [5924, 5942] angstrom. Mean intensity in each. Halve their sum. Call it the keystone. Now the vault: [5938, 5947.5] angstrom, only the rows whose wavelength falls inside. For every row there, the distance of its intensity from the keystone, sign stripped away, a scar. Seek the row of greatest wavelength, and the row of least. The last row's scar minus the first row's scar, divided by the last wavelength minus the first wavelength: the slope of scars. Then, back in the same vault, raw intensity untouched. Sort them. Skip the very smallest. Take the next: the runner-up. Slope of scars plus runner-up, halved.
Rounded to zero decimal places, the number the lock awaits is 23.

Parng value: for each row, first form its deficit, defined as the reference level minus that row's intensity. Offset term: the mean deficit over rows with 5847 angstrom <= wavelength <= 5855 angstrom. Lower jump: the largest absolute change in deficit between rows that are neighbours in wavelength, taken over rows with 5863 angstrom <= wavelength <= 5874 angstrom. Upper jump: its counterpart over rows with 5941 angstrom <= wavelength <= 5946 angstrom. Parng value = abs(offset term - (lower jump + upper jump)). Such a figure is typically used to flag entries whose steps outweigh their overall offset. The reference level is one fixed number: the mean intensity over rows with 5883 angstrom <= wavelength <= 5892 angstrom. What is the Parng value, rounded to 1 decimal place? 32.2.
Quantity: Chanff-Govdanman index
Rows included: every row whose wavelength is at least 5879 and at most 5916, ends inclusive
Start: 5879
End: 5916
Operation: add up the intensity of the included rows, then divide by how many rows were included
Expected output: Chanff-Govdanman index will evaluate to 45.3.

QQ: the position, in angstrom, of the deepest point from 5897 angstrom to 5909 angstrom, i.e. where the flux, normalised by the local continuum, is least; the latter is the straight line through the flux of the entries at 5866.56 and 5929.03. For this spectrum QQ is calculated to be 5904.51 angstrom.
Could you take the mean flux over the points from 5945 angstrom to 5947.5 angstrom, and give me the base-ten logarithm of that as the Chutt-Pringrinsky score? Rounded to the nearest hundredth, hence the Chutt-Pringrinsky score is 1.71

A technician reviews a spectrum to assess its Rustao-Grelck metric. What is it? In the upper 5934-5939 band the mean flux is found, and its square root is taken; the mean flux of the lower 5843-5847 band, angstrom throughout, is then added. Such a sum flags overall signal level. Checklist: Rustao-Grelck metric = 57.0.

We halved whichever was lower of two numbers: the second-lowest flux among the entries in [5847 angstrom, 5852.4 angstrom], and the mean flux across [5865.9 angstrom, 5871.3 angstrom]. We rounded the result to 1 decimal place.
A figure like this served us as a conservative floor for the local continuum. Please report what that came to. 23.9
